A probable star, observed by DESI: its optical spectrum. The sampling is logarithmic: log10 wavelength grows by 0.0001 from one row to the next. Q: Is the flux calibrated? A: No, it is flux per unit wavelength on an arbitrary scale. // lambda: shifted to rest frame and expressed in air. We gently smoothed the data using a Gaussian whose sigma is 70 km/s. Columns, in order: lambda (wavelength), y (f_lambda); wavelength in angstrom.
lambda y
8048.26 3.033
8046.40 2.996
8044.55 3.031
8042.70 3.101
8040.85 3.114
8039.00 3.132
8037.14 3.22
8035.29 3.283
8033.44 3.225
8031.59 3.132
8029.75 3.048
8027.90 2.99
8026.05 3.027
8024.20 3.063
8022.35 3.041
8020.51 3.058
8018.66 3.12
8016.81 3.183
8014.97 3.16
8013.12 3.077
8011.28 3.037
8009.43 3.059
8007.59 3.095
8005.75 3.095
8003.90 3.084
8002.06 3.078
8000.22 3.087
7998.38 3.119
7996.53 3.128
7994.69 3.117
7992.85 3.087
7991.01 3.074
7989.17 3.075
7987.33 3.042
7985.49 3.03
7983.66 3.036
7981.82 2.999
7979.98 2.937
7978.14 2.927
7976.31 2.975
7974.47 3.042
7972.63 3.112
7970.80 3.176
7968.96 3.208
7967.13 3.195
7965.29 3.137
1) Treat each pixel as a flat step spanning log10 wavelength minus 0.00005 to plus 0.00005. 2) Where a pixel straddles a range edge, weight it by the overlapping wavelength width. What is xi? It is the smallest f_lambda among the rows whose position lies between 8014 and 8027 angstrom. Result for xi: 3.027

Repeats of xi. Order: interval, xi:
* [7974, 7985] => 2.927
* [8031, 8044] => 3.101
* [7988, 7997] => 3.074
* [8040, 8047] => 2.996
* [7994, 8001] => 3.087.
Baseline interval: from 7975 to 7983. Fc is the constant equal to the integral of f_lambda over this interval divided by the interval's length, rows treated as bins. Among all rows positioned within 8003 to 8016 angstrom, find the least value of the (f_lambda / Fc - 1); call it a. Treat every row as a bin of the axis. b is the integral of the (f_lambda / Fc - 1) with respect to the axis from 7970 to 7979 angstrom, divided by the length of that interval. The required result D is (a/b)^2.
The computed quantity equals 0.8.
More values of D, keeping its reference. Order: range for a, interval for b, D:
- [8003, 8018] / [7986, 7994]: 0.5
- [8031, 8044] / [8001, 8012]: 1.5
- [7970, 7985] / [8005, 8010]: 0.1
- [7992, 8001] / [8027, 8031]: 3.6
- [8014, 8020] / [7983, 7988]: 4.8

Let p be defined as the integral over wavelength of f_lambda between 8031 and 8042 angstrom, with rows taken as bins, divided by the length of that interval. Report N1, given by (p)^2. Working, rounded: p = 3.18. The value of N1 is 10.13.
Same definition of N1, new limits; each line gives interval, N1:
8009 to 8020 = 9.64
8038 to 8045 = 9.60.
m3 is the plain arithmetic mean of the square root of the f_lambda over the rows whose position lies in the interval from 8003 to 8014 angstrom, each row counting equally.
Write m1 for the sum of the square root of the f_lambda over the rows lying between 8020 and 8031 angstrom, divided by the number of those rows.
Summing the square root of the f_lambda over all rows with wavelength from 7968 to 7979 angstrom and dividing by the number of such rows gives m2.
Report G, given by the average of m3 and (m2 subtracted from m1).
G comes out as 0.872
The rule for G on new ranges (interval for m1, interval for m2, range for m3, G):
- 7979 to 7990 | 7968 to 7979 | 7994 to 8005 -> 0.873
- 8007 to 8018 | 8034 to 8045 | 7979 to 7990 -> 0.863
